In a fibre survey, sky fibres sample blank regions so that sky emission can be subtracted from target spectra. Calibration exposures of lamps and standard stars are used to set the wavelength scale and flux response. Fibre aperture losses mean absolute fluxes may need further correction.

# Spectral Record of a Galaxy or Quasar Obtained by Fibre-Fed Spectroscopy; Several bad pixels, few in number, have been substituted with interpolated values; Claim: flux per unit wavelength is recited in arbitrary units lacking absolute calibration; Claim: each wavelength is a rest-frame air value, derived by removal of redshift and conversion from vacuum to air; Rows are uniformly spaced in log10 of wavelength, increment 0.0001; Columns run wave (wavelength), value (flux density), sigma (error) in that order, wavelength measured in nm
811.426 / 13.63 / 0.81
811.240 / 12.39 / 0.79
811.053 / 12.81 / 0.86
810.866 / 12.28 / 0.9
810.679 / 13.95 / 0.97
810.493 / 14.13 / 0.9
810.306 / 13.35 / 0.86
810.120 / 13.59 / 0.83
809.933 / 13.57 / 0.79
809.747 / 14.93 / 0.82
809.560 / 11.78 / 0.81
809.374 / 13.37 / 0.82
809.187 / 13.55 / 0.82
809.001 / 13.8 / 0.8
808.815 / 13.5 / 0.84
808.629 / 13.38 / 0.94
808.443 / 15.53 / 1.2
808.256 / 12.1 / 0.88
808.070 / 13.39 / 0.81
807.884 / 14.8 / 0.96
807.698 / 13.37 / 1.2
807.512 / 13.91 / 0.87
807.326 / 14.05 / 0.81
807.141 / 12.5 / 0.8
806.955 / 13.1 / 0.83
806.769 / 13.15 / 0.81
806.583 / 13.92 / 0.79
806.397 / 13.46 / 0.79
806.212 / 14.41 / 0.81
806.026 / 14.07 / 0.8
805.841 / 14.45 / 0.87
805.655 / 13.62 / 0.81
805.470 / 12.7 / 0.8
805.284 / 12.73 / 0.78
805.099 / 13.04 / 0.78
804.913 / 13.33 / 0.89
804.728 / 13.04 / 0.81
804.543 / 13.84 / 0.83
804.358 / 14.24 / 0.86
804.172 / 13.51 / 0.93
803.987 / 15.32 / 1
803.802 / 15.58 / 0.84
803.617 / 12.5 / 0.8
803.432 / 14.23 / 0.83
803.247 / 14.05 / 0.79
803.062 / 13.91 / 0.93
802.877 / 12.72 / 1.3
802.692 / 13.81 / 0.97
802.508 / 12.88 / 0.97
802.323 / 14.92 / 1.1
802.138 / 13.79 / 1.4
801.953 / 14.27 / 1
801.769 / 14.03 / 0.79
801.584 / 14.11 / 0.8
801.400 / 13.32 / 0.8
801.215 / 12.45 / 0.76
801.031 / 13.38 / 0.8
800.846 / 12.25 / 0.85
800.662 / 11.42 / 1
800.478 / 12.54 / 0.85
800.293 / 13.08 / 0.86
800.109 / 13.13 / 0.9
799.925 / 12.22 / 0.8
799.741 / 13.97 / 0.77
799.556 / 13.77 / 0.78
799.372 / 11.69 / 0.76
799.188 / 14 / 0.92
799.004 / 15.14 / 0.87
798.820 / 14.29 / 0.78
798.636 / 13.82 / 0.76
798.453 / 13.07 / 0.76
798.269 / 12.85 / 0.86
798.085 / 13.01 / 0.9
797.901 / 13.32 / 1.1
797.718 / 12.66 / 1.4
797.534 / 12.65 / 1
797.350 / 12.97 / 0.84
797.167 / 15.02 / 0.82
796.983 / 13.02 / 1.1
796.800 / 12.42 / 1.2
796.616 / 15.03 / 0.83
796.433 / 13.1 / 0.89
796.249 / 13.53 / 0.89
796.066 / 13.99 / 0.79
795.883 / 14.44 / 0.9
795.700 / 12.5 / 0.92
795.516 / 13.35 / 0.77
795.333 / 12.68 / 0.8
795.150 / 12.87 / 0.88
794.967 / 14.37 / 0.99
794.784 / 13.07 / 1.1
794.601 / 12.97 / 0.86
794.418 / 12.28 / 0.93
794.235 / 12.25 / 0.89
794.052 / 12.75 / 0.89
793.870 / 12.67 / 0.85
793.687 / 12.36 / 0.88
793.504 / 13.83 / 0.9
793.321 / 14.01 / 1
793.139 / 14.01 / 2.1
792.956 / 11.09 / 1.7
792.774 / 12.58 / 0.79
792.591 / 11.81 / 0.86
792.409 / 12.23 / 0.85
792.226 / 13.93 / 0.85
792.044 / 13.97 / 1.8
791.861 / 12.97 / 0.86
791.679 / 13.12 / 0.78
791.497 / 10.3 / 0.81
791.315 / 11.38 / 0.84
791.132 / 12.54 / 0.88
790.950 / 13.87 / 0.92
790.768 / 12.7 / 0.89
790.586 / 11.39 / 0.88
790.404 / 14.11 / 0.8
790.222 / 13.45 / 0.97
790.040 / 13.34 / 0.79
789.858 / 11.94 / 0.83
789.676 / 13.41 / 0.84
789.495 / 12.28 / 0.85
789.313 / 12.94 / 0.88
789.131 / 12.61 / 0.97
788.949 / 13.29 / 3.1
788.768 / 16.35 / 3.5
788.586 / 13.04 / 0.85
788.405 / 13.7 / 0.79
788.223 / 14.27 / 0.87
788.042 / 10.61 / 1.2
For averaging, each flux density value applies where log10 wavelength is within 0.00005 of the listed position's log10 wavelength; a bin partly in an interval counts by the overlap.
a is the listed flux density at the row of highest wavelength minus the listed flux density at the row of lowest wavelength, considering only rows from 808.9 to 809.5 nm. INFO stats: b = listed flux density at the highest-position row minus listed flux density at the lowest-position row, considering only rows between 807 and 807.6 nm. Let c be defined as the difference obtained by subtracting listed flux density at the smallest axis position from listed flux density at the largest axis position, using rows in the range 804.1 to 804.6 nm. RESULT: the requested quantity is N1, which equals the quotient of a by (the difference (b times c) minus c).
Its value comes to -3.18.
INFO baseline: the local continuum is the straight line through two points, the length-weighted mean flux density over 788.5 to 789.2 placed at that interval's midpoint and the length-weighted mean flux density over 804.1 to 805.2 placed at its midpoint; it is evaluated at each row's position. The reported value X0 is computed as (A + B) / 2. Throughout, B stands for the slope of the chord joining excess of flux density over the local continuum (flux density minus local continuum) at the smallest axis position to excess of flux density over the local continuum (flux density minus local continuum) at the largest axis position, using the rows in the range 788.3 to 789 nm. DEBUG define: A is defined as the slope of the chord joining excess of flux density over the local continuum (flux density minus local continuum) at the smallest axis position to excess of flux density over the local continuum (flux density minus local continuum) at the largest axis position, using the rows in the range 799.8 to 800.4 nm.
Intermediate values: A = 2.4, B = -0.7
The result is 0.8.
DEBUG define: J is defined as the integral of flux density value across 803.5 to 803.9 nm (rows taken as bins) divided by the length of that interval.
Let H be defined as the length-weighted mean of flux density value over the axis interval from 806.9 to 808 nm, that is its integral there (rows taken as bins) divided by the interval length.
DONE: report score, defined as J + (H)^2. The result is 200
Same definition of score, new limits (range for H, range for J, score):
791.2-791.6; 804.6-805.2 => 134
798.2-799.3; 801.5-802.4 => 206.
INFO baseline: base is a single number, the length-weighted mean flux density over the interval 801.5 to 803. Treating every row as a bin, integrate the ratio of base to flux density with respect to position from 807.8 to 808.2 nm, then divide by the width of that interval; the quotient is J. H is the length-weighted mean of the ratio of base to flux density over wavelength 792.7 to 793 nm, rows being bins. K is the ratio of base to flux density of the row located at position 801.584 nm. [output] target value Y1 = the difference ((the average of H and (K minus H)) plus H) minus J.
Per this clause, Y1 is 0.66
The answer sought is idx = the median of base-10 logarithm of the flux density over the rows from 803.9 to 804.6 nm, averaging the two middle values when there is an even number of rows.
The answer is 1.15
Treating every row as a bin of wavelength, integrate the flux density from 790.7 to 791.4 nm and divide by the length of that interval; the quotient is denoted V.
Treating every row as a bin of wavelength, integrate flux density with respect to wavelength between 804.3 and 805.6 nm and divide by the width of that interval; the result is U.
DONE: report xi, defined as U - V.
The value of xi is 0.6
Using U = 13.3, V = 12.62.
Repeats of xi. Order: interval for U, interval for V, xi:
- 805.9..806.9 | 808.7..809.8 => 0.4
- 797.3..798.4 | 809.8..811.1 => -0.5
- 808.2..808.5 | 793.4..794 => 0.8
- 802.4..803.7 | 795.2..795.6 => 0.5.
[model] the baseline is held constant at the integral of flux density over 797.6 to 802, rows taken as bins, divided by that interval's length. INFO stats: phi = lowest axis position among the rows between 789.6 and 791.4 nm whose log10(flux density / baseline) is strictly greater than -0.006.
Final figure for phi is 789.676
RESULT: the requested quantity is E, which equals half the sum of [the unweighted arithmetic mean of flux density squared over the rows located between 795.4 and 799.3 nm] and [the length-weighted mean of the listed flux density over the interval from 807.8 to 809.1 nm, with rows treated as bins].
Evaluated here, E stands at 99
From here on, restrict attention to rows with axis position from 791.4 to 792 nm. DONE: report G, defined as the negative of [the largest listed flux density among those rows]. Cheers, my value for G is -13.1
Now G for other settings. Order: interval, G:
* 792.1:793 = -13.9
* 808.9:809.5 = -13.8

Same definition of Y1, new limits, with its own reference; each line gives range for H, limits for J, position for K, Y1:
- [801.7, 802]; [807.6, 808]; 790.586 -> 0.60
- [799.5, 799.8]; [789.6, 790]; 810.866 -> 0.47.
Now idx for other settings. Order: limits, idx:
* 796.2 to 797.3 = 1.12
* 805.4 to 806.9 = 1.14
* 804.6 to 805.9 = 1.12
